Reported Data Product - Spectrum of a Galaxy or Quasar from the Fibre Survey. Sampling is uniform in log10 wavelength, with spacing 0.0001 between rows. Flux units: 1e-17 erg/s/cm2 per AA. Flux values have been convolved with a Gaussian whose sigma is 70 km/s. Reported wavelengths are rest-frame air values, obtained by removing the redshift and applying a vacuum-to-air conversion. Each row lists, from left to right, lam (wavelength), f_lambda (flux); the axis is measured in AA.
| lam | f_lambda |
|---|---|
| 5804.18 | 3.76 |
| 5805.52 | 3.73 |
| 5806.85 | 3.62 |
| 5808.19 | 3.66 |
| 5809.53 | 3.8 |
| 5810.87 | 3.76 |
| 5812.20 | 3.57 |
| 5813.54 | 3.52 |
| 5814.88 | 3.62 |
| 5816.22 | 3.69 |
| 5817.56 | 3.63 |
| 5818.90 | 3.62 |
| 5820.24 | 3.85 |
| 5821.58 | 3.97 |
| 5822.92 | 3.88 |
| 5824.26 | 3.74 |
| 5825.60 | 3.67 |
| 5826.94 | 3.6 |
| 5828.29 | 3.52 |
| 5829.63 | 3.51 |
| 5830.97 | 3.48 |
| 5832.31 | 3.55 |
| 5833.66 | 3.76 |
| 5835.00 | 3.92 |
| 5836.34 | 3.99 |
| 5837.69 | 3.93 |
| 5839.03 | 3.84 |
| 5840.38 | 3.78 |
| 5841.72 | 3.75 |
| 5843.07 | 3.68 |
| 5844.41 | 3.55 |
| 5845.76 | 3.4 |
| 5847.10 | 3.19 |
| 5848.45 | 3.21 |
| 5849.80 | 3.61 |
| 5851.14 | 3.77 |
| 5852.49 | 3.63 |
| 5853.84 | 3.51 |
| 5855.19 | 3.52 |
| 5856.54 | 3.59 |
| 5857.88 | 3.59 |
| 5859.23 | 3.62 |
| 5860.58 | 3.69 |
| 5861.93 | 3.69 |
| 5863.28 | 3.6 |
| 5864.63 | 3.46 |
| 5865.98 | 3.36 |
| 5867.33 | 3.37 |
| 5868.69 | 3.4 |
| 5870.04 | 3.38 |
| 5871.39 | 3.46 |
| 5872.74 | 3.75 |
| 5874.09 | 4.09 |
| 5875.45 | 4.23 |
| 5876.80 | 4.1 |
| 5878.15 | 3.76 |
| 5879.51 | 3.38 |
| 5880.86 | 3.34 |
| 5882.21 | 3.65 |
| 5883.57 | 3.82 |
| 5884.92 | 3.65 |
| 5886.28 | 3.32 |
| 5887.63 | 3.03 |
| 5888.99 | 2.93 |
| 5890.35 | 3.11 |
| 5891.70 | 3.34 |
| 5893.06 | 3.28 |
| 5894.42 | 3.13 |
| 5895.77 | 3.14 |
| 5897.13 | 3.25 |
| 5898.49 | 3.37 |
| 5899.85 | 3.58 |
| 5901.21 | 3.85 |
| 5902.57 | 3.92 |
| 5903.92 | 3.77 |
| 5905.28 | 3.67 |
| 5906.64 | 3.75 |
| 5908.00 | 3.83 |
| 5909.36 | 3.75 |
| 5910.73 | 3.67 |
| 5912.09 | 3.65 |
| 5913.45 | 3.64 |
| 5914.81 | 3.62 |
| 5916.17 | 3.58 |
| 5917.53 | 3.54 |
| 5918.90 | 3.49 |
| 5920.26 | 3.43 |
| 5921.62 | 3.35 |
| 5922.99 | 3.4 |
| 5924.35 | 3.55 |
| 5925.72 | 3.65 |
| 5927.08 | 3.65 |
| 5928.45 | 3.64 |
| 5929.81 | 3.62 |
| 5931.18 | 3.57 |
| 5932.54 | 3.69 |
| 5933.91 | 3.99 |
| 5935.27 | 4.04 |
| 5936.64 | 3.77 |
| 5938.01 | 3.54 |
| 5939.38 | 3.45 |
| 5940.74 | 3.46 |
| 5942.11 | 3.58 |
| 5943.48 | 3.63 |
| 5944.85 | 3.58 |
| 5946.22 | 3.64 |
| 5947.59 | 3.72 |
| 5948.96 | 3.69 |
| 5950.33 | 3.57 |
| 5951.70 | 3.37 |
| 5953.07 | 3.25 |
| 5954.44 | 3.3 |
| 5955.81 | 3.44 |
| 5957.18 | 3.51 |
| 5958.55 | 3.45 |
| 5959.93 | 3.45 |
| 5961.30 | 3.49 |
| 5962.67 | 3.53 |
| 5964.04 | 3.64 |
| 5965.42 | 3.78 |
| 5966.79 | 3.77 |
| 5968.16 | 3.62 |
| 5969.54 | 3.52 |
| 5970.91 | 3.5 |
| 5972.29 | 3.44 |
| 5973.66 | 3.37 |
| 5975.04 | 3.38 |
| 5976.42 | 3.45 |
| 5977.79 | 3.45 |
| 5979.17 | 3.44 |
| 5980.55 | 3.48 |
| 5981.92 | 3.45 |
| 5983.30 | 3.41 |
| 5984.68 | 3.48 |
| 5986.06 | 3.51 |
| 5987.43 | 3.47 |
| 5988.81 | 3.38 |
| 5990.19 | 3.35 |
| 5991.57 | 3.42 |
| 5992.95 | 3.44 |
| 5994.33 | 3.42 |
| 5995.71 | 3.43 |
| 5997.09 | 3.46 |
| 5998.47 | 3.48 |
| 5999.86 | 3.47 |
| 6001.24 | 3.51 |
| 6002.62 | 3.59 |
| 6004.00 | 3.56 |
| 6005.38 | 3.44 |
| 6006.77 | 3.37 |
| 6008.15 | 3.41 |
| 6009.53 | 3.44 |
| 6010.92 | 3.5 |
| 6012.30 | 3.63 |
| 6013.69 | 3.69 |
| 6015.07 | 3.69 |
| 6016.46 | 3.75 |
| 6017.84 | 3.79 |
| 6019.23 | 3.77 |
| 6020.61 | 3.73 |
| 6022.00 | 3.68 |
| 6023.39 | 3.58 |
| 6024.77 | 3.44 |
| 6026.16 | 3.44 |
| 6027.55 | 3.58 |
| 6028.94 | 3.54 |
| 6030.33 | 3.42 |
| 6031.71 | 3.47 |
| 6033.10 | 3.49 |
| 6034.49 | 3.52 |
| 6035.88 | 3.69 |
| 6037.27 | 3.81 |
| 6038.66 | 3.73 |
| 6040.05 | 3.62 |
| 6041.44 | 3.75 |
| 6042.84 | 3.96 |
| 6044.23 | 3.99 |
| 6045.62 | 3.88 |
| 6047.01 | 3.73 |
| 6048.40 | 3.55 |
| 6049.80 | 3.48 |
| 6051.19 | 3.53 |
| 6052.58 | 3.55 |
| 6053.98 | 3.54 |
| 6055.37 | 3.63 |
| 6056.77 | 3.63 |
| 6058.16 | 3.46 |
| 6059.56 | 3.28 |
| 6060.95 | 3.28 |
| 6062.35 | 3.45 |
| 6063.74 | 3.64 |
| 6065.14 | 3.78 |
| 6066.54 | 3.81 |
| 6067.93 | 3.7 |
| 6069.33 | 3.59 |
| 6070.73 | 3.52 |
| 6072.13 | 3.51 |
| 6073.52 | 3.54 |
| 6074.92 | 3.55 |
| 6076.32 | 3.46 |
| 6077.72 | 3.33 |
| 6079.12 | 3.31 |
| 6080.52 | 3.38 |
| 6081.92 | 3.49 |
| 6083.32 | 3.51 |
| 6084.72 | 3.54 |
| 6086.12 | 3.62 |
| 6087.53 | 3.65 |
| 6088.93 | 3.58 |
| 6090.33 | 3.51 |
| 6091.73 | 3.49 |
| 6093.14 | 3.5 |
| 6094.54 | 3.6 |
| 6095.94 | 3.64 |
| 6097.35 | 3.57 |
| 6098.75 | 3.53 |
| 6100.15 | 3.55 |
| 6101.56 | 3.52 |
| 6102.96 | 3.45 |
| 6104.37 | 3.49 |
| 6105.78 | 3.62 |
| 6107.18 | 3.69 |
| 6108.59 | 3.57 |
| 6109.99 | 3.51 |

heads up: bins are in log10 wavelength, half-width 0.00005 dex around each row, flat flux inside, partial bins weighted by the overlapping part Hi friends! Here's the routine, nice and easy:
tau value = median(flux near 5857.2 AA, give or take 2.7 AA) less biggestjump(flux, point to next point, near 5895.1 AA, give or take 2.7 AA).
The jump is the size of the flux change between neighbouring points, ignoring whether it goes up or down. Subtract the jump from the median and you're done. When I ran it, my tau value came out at 3.44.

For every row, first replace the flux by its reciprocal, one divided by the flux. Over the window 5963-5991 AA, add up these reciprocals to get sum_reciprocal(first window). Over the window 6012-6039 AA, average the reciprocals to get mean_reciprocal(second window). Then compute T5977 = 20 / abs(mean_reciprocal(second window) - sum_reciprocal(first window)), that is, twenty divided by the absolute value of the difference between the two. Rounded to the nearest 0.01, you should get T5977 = 3.67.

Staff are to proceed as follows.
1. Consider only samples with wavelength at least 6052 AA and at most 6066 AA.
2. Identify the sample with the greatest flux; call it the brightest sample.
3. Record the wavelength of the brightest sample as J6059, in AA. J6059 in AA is 6065.14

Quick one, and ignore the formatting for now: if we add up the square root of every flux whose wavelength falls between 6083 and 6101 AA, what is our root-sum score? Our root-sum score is 24.5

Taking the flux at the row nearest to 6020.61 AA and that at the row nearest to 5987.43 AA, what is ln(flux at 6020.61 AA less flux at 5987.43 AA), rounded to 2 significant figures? -1.3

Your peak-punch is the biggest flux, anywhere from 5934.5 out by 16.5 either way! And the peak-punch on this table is 4.04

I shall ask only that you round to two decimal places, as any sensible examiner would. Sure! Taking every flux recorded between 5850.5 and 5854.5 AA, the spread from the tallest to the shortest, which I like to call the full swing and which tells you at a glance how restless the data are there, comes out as 0.26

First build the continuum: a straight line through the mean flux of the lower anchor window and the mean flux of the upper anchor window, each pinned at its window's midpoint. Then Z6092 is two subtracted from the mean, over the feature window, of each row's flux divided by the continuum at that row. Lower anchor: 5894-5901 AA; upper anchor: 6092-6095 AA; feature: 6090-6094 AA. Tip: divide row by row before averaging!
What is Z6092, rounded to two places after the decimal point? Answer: -1.01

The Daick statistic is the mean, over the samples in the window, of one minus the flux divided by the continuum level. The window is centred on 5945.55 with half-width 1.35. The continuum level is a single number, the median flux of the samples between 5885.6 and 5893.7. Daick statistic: -0.130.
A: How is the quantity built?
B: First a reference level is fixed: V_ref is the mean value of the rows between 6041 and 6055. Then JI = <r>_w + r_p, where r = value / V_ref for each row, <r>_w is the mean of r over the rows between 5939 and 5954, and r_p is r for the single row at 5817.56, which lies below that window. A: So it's 1.94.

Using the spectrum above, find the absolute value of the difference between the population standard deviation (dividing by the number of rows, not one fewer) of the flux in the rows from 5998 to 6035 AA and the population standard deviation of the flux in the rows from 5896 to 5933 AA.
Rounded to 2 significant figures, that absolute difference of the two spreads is 0.035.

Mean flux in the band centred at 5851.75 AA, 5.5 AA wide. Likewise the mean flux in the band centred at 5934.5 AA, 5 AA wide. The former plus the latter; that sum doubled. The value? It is 15.0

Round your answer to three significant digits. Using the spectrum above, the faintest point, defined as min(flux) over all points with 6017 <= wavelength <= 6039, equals 3.42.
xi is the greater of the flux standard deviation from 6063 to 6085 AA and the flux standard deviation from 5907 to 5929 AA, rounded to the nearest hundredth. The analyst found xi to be 0.14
